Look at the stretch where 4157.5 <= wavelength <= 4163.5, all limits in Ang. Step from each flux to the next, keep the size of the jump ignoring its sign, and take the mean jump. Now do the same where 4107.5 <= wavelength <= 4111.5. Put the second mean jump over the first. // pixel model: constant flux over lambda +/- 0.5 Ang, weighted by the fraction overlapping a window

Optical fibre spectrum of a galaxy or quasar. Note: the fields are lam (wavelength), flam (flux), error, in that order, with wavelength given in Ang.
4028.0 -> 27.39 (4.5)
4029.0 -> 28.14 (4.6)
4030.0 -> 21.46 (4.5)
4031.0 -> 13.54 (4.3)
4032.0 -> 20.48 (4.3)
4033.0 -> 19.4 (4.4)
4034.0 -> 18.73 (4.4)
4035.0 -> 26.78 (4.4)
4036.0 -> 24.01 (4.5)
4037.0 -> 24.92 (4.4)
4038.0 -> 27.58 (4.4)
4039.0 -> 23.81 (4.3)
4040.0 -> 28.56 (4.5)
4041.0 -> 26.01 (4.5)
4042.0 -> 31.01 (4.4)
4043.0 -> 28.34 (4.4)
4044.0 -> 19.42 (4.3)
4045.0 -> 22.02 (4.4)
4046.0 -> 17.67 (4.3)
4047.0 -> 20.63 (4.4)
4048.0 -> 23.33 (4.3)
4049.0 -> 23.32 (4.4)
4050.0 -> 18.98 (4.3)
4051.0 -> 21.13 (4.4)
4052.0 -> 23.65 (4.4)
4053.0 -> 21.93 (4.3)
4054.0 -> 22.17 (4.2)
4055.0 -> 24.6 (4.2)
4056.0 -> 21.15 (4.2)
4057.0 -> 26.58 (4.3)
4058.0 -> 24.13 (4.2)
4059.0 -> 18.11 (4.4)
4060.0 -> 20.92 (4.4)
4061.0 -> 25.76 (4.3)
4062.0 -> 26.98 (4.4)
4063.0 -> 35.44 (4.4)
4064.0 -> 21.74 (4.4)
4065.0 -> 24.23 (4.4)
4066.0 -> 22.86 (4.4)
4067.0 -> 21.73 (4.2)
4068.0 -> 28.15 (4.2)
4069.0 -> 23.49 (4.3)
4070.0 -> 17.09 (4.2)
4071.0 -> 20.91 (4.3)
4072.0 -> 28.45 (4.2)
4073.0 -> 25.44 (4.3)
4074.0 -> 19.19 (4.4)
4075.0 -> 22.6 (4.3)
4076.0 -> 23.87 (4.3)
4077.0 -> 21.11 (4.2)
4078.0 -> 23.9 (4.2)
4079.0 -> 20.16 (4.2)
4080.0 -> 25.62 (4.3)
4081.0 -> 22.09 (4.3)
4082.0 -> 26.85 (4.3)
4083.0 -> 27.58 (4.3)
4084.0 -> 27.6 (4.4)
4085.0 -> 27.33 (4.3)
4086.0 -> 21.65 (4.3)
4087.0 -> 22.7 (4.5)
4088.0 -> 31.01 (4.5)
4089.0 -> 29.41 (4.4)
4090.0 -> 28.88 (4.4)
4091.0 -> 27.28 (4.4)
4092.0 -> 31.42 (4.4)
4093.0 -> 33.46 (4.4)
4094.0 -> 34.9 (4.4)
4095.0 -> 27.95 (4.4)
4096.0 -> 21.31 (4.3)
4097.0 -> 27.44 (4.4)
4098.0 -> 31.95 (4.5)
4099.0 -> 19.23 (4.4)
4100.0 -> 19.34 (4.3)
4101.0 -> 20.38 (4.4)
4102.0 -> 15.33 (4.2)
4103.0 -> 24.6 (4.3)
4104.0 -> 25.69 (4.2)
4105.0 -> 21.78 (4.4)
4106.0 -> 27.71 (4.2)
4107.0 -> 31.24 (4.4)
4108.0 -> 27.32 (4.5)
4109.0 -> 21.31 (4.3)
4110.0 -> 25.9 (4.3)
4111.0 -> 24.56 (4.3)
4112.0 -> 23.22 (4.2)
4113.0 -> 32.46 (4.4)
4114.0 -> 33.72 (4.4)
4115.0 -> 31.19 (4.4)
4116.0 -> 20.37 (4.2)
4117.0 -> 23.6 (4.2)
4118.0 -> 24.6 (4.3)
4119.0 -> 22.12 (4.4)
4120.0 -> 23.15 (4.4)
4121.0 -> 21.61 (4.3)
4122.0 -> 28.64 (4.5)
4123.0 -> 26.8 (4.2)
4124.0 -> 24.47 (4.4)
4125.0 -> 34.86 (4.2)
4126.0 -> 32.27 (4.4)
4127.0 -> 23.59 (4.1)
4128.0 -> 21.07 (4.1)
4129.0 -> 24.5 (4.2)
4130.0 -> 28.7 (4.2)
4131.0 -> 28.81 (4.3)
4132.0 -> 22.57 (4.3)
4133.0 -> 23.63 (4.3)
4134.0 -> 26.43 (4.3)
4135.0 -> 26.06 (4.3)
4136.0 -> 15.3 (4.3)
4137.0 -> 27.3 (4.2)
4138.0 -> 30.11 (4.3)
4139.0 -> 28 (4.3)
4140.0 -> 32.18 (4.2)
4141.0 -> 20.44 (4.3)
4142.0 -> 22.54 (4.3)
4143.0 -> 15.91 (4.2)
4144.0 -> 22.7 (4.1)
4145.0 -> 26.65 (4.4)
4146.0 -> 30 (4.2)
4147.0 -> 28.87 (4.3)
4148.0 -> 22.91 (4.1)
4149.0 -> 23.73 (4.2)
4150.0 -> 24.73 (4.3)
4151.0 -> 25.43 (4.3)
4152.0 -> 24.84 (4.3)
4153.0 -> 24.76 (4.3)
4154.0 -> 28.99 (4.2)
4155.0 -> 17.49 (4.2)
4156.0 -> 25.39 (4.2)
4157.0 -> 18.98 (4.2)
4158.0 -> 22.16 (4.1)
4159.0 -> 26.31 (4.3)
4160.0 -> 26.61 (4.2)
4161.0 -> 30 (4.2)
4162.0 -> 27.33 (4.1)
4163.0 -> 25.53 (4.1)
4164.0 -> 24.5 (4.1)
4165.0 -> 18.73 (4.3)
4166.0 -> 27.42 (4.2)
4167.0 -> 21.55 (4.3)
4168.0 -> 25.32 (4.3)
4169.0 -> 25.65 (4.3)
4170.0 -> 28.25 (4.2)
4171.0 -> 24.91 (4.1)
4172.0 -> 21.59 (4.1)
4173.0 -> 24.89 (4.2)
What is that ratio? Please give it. 1.62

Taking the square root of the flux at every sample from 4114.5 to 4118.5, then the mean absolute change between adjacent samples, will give 0.51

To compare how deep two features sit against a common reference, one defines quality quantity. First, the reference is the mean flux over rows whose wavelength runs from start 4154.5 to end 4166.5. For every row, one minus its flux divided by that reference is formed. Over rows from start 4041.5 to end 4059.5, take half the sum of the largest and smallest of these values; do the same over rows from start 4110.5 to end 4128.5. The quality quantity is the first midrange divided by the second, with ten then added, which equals 10.0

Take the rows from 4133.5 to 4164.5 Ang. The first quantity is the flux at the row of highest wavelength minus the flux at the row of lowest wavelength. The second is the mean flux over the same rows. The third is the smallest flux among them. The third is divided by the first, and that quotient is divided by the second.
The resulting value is -0.32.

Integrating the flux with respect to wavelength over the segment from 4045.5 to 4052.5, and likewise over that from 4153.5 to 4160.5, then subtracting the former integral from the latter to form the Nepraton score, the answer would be 17.2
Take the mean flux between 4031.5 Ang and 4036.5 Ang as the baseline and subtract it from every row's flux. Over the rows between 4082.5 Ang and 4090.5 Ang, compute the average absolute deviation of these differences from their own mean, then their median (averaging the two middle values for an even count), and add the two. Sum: 8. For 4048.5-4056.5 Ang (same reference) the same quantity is 1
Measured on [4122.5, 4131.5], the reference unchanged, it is 8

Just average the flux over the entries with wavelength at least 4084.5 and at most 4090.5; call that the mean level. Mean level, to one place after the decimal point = 26.8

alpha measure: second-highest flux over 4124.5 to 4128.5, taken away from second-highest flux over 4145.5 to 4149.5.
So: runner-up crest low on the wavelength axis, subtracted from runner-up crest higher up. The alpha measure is -3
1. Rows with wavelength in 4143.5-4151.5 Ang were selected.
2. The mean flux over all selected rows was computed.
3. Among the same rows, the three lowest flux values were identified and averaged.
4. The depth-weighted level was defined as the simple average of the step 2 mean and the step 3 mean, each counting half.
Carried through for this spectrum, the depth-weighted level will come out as 24.4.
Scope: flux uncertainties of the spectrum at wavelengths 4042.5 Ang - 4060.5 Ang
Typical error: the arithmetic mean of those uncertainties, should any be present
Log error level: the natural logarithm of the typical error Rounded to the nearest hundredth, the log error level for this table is 1.46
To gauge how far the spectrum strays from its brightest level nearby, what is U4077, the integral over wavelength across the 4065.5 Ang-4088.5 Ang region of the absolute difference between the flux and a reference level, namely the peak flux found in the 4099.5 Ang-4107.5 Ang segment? 167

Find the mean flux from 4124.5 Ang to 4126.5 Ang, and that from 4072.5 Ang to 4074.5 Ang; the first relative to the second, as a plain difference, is 11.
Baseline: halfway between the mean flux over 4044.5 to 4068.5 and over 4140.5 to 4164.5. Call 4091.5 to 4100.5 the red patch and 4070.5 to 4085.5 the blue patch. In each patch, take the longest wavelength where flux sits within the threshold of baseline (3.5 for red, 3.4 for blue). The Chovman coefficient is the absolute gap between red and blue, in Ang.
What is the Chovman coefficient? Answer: 14 Ang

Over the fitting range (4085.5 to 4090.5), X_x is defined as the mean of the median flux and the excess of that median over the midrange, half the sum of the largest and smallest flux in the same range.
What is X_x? 15.7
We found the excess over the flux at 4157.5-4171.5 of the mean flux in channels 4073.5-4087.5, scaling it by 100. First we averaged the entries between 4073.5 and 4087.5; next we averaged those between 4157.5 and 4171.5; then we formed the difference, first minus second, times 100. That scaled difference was -157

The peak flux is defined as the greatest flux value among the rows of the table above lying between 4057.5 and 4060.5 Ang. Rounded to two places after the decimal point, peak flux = 24.13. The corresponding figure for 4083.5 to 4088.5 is 31.01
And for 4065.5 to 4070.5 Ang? 28.15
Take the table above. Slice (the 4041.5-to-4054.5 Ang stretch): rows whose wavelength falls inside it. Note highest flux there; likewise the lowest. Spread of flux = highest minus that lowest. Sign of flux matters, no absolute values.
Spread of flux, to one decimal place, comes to 13.3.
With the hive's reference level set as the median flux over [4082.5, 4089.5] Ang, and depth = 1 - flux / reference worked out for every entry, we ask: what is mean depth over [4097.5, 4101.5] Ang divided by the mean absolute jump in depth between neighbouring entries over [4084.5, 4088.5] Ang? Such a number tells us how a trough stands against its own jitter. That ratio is 0.97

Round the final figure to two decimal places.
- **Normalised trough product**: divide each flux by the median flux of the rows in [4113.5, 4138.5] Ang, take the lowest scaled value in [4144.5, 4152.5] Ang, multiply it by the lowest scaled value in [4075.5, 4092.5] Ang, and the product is 0.76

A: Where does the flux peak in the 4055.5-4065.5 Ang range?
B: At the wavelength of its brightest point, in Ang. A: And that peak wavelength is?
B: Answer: 4063.0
